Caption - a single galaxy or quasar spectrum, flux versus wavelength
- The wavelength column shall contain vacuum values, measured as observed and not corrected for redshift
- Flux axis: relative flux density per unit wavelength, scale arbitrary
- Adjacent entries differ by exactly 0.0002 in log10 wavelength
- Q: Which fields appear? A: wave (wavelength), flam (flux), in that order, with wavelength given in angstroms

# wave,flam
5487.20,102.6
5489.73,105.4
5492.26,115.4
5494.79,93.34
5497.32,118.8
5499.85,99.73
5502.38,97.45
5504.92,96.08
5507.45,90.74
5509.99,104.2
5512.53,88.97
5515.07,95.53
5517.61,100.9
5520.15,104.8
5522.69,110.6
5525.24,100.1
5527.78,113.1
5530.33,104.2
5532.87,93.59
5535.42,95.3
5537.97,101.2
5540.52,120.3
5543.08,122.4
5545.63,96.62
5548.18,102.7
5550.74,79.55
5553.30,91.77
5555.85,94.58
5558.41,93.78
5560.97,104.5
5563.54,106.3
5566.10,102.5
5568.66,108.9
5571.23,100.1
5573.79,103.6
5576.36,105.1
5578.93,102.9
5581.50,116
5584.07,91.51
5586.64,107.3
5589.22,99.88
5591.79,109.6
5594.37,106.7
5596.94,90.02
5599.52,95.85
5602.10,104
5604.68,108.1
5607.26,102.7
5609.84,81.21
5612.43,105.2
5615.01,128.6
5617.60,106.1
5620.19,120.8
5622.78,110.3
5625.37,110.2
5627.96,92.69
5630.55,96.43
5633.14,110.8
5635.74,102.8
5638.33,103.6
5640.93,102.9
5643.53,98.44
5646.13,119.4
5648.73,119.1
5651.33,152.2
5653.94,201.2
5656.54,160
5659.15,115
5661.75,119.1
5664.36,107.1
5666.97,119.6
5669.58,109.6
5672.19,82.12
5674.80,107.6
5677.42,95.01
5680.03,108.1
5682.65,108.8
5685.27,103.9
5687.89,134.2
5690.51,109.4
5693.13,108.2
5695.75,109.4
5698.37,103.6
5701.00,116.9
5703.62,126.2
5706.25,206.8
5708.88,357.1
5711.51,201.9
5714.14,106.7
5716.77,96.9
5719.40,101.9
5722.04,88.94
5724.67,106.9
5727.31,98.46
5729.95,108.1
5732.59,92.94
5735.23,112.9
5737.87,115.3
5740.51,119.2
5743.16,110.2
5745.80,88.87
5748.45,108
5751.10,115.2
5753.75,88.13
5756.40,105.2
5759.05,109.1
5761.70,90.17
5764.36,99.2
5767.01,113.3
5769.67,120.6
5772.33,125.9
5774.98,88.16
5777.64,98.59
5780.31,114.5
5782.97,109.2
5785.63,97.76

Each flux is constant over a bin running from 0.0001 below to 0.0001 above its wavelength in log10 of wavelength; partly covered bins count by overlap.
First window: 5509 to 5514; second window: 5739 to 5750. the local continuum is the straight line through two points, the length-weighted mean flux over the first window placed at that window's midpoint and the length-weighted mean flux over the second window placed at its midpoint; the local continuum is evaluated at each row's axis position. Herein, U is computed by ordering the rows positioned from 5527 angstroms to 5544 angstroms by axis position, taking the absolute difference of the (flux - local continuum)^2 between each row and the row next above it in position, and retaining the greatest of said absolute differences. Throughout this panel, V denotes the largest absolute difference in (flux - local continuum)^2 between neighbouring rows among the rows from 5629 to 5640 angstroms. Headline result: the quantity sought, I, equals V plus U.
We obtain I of 591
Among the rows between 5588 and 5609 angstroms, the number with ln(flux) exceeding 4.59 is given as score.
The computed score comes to 6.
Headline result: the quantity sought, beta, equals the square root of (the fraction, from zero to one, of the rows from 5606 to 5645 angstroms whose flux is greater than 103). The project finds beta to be 0.73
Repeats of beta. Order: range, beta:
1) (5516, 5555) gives 0.63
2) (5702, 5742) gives 0.82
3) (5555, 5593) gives 0.73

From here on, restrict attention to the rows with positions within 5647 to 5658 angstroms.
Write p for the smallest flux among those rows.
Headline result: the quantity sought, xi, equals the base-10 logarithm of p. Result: 2.08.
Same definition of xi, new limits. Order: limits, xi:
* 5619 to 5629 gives 1.97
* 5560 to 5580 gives 2.00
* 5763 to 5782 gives 1.95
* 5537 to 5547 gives 1.99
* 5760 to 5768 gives 1.96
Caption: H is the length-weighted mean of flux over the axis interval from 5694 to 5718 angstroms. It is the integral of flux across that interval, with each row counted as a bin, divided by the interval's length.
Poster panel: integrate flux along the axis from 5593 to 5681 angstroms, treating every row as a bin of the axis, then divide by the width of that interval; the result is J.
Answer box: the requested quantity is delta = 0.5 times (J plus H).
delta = 135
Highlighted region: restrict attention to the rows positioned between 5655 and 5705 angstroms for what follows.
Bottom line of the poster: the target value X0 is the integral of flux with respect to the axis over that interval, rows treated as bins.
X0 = 5669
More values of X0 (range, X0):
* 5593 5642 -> 5105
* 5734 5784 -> 5345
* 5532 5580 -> 4867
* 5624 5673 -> 5749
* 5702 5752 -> 6479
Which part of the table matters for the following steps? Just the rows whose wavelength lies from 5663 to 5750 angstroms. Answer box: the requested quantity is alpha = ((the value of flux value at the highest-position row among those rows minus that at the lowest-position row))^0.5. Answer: 0.9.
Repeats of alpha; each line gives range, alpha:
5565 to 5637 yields 0.5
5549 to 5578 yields 5.1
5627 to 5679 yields 1.5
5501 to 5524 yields 3.6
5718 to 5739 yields 3.7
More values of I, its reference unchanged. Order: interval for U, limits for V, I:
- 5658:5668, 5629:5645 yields 333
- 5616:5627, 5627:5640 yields 444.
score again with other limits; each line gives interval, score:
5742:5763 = 5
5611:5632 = 6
